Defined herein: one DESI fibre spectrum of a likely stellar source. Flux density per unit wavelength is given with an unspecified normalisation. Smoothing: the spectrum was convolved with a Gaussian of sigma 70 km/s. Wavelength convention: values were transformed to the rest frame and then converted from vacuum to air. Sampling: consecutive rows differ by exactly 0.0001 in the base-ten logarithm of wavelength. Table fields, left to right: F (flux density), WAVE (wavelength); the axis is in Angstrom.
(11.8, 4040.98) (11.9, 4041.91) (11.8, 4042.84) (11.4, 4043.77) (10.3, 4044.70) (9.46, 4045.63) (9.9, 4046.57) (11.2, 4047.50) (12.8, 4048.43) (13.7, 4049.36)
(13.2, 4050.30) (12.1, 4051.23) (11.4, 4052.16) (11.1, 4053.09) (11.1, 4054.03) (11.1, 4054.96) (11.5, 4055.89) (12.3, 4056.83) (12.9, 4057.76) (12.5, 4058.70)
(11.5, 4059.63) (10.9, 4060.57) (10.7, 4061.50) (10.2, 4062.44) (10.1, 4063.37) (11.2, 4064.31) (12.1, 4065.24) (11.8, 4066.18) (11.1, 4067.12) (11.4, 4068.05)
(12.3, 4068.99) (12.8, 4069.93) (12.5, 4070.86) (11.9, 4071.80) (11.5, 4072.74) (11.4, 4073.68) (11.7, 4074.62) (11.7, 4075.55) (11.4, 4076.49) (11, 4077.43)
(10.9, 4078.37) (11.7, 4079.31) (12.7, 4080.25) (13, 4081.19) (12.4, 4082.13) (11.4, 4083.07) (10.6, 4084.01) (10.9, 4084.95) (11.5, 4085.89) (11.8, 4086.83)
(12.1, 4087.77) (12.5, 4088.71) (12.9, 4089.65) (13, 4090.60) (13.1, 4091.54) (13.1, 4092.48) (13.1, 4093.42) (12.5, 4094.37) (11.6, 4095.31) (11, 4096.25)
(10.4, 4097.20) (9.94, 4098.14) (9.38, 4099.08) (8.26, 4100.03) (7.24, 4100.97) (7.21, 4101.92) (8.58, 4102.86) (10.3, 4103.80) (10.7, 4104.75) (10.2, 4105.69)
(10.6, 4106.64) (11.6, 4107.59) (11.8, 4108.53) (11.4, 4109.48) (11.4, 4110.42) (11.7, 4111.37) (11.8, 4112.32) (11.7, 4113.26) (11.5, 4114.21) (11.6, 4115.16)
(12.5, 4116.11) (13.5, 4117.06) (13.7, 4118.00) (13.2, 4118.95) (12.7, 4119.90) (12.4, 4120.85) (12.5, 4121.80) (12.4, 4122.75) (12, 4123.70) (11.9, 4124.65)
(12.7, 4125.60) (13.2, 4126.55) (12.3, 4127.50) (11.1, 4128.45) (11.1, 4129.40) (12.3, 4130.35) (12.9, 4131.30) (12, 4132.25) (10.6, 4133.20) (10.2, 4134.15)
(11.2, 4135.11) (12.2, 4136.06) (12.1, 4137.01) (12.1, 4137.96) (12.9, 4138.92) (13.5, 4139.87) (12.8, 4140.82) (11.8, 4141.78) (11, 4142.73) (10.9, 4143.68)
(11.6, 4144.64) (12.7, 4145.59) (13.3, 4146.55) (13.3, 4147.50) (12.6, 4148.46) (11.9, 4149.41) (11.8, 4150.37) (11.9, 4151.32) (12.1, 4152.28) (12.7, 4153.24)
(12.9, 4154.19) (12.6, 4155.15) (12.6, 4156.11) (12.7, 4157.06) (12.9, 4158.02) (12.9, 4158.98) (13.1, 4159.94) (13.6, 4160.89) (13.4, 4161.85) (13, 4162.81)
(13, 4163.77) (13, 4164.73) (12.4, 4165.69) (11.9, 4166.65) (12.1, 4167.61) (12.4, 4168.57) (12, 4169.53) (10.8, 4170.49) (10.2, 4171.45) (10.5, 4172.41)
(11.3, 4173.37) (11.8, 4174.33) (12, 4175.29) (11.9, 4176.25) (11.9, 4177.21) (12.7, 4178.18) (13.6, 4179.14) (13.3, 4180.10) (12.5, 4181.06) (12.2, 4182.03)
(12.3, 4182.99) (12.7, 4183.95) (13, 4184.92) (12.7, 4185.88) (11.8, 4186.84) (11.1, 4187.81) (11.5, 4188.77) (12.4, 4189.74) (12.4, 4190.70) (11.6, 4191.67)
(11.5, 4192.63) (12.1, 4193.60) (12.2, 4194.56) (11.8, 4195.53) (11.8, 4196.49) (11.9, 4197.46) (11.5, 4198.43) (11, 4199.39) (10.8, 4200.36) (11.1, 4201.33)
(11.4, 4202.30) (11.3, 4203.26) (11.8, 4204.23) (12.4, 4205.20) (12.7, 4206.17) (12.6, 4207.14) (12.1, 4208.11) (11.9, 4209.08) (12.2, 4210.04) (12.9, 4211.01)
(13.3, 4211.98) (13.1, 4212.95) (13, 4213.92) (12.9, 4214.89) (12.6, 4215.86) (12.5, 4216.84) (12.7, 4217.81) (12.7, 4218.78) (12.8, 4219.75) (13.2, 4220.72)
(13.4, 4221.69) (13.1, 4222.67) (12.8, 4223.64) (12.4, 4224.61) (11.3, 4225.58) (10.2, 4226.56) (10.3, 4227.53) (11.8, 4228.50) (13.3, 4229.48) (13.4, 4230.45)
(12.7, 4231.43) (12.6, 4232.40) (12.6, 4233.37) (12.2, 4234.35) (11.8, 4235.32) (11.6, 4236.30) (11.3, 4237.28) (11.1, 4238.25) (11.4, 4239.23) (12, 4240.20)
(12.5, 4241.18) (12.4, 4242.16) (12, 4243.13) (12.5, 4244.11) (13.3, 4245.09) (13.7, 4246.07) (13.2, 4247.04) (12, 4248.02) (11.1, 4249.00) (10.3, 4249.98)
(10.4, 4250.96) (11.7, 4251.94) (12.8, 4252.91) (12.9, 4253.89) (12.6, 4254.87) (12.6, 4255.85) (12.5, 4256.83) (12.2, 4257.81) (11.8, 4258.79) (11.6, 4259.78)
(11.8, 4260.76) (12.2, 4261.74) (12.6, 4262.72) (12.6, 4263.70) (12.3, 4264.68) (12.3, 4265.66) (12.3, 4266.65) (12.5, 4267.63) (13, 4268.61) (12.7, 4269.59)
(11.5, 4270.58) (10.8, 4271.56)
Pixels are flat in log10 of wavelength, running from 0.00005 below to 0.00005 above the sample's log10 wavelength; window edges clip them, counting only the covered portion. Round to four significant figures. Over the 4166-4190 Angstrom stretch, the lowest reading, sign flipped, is -10.20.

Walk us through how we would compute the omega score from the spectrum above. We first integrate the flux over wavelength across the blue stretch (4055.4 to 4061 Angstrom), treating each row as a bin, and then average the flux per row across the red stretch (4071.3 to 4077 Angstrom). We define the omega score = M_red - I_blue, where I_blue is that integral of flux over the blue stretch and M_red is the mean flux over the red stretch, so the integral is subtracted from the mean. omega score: -55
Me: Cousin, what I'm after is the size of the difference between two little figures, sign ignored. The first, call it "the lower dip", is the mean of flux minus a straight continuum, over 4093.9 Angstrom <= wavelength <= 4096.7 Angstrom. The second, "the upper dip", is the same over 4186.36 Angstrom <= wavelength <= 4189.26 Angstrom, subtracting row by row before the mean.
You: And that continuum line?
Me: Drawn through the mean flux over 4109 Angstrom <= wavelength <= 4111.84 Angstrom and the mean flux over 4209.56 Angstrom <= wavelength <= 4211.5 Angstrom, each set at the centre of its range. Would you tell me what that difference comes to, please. 1.2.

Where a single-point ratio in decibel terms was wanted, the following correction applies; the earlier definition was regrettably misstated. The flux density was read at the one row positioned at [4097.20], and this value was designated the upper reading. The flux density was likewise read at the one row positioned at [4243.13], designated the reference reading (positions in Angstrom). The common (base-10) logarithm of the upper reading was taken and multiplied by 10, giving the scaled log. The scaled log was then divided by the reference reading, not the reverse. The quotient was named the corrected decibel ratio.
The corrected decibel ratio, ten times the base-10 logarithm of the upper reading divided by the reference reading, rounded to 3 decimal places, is 0.848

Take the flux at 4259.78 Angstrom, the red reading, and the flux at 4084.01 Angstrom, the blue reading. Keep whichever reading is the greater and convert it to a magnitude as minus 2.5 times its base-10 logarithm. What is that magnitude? -2.66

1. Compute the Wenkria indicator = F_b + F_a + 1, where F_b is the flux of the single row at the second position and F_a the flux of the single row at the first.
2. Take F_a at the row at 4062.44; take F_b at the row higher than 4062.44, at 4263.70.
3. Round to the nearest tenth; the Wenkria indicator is 23.8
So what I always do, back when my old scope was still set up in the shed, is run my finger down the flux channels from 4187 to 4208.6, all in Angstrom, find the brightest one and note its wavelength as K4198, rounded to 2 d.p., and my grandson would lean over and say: 4206.17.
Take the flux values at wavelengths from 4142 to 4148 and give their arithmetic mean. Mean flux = 12.1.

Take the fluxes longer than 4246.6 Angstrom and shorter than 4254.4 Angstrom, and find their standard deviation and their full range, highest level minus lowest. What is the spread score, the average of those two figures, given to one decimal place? 2.0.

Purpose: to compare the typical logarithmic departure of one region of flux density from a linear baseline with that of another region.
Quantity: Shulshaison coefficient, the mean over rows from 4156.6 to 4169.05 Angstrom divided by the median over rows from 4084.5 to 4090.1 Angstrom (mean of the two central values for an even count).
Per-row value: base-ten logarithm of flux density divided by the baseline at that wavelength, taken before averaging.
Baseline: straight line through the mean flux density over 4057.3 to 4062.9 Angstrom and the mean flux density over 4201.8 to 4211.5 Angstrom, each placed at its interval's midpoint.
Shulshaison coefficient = 2.2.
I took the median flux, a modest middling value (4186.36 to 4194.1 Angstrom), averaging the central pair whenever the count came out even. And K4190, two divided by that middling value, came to 0.171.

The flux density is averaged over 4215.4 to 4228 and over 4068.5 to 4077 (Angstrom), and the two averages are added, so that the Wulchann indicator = 24.2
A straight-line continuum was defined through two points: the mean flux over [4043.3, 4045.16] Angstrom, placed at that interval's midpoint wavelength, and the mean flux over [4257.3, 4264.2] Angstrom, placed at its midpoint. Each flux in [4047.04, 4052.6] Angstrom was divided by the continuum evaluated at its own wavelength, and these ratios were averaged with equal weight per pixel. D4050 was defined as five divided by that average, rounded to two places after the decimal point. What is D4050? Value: 4.39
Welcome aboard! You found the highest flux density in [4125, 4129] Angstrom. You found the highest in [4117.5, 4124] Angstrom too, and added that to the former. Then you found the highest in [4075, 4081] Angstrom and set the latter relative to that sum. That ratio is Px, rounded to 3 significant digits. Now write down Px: 0.472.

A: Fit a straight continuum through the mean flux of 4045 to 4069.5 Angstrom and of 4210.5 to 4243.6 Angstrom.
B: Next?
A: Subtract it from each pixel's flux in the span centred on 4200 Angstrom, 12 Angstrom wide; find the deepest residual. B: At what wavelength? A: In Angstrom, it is 4200.36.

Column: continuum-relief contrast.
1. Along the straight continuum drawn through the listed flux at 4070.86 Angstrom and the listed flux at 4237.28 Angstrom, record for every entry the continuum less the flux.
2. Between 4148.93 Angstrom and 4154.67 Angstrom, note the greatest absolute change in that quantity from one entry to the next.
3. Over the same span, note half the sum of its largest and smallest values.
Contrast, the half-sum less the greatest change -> -1.0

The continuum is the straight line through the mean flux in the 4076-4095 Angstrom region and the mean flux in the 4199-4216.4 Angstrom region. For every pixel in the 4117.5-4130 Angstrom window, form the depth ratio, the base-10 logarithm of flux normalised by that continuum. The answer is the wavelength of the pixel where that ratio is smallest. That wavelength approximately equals 4129.40 Angstrom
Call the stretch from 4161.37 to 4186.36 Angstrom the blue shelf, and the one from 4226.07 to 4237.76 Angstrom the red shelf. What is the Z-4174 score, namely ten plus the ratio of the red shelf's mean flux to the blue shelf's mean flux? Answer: 11.0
